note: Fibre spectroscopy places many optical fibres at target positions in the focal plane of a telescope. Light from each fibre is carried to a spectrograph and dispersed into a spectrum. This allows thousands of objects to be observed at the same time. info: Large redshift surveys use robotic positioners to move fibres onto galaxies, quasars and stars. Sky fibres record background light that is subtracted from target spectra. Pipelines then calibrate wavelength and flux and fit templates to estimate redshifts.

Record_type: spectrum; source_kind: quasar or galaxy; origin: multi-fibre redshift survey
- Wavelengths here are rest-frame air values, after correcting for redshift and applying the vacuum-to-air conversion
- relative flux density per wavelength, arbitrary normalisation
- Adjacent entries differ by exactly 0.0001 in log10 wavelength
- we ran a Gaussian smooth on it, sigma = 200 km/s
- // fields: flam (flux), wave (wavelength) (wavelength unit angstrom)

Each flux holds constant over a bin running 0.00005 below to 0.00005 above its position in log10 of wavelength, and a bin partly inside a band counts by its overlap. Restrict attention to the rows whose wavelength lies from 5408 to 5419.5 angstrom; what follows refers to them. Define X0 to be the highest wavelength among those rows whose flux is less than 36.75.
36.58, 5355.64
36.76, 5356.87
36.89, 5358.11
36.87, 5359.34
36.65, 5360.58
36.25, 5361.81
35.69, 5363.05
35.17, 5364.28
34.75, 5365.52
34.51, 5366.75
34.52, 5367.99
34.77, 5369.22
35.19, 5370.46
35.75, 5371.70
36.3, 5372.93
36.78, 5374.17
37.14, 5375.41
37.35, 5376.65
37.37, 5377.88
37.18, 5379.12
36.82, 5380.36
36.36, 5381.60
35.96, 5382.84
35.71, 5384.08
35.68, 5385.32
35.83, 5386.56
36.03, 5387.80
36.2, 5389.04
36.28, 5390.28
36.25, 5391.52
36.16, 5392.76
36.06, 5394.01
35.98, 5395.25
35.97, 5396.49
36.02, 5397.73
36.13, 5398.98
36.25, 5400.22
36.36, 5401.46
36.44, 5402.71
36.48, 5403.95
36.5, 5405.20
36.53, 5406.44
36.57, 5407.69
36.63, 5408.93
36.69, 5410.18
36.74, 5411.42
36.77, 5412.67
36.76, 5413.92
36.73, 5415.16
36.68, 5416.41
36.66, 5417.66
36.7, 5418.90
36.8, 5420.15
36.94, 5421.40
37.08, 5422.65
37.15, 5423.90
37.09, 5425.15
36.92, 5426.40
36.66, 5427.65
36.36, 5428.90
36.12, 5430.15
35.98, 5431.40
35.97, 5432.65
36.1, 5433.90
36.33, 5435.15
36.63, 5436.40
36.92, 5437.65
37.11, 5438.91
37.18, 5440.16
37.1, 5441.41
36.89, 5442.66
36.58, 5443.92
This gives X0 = 5418.90 angstrom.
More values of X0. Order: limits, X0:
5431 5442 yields 5436.40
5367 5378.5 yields 5372.93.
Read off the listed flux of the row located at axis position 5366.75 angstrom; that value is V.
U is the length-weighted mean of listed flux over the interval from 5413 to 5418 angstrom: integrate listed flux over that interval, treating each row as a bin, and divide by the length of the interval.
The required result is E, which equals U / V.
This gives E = 1.06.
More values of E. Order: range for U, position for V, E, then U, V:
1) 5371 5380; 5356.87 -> 1.00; 36.8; 36.76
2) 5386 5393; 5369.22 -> 1.04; 36.2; 34.77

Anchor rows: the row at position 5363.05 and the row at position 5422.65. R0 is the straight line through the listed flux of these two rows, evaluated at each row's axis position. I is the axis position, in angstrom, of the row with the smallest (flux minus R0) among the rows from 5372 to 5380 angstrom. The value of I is 5372.93 angstrom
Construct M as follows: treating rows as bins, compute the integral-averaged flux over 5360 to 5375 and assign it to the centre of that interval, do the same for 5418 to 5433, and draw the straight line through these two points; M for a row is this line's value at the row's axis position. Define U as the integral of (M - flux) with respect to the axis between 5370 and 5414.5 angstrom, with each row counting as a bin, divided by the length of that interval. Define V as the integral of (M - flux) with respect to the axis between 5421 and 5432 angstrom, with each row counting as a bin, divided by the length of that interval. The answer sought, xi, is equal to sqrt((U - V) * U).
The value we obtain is 0.34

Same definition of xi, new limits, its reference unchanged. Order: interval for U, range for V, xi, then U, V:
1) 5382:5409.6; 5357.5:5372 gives 0.03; -0.09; -0.08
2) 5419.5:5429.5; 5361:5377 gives 0.17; -0.23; -0.11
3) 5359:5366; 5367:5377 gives 0.27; -0.42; -0.25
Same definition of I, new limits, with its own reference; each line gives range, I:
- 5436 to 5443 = 5436.40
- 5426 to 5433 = 5432.65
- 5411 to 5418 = 5417.66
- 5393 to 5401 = 5396.49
